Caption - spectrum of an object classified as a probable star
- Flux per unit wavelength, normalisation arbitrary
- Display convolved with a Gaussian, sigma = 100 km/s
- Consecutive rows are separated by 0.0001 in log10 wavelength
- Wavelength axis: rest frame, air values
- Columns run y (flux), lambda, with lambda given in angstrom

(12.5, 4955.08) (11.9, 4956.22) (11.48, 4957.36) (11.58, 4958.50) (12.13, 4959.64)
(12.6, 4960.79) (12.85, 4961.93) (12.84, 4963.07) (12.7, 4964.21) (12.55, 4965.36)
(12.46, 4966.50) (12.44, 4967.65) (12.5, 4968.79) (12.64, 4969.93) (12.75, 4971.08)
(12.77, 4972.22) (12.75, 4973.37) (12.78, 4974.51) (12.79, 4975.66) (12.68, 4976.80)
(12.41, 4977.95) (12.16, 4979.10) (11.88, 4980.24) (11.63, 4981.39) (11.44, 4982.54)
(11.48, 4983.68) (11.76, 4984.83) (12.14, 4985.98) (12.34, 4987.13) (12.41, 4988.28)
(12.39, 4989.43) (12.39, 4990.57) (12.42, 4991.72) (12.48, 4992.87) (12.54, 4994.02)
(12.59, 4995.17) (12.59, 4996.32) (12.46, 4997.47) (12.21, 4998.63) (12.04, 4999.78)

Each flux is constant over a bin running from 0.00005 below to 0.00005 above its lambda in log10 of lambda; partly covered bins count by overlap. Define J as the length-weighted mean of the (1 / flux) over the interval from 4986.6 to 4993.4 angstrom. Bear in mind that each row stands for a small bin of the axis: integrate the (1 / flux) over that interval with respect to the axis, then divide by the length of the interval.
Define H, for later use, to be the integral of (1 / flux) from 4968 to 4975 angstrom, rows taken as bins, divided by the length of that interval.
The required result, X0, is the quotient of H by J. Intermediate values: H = 0.079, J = 0.0807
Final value 0.978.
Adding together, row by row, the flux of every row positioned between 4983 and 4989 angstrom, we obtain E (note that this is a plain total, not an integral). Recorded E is 60.1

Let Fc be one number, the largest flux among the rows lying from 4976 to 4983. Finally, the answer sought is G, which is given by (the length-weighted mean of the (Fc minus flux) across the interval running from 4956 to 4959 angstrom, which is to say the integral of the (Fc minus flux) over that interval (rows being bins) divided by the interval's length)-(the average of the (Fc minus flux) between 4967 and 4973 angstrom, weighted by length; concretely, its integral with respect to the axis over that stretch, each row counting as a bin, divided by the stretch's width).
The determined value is 1.0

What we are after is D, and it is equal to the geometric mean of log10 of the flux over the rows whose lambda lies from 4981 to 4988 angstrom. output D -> 1.07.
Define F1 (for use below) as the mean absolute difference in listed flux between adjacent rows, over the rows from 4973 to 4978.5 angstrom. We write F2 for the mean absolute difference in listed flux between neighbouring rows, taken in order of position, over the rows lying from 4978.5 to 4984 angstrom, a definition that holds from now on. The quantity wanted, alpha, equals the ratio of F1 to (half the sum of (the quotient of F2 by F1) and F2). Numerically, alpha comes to 0.11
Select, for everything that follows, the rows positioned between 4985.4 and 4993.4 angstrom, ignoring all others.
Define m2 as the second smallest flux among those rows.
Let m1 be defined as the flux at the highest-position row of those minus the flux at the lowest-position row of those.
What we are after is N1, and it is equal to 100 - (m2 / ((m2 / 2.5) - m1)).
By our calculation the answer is 97.3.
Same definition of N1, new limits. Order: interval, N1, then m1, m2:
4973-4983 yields 98.0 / -1.3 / 11.63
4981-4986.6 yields 97.2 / 0.5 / 11.48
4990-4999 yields 97.6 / -0.2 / 12.39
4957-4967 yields 96.8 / 1.0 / 11.58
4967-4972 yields 97.3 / 0.3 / 12.5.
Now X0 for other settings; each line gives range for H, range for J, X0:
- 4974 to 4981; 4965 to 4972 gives 1.011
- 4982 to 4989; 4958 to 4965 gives 1.044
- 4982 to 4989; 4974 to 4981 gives 1.041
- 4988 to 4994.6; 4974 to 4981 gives 0.999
